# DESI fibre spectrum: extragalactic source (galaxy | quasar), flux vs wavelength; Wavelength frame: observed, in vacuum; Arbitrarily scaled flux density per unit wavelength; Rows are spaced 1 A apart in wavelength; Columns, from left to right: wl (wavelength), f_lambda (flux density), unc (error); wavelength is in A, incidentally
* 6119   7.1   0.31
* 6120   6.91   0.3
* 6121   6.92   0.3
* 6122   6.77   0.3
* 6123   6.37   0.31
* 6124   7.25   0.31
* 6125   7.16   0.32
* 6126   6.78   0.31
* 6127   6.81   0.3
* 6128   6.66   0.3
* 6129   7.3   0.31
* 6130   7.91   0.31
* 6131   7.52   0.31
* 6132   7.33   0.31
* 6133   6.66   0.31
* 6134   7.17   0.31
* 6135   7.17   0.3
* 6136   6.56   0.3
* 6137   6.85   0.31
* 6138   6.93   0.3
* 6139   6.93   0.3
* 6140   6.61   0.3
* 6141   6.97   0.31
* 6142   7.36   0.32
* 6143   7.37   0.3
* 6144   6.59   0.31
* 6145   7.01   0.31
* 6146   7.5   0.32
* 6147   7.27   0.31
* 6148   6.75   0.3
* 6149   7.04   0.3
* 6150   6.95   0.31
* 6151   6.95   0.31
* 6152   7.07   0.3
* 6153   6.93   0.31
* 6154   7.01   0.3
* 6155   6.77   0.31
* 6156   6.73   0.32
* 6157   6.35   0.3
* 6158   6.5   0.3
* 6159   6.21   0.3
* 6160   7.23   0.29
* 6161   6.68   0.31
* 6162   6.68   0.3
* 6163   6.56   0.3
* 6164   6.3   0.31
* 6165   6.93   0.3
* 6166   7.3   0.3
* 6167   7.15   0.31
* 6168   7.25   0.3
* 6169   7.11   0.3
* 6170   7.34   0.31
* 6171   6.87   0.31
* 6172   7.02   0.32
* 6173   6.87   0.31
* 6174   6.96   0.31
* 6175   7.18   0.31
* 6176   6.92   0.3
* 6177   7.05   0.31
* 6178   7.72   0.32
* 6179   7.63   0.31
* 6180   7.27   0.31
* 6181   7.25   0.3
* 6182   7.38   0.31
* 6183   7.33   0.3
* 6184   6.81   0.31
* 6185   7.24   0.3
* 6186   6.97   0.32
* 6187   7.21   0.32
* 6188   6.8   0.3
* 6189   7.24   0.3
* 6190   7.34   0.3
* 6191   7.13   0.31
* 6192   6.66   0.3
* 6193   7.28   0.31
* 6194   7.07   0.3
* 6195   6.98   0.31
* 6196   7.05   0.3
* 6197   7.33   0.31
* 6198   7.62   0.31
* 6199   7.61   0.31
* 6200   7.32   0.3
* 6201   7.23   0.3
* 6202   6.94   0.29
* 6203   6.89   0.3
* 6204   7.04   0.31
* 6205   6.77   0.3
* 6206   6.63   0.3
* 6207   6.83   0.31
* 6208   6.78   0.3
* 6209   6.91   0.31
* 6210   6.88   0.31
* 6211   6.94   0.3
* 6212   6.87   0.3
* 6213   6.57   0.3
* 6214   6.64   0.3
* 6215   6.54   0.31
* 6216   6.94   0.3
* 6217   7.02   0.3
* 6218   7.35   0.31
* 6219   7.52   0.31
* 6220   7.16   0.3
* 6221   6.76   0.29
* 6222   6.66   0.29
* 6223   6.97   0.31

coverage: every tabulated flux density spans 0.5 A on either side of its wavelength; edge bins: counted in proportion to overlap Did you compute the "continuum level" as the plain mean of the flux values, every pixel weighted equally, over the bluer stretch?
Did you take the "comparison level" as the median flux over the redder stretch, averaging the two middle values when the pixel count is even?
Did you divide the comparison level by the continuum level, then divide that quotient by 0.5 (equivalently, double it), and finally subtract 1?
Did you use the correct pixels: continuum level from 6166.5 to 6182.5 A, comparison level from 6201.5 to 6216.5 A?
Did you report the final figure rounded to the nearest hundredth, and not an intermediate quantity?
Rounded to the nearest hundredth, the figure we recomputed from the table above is 0.91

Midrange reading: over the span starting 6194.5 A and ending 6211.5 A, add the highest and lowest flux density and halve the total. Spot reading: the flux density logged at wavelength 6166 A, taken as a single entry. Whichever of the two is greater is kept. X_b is 7.30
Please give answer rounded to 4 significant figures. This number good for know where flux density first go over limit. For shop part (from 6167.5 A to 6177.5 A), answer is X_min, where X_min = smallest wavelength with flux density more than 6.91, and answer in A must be 6168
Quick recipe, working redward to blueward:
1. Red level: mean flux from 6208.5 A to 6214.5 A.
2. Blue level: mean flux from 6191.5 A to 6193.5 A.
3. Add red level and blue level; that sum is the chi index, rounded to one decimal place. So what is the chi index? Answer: 13.8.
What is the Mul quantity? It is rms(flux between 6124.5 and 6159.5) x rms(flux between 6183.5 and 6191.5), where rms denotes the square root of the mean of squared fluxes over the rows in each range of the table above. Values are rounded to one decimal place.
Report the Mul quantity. 49.5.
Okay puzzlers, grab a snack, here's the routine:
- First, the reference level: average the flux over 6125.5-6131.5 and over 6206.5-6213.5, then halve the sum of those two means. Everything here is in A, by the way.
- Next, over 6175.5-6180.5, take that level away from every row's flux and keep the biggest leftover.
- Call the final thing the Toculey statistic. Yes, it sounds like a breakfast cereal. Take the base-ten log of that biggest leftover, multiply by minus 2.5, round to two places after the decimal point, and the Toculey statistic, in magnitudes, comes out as 0.35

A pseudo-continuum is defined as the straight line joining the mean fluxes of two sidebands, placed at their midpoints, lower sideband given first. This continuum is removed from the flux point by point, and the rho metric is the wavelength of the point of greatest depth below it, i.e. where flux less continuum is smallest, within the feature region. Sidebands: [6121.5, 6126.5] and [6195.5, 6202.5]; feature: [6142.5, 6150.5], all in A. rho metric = 6144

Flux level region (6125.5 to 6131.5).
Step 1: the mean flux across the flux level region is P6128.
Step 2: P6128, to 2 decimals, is 7.16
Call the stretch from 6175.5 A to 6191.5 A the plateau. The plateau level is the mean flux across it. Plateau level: 7.21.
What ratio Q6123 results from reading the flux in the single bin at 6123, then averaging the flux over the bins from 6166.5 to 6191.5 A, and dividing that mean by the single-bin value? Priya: 1.12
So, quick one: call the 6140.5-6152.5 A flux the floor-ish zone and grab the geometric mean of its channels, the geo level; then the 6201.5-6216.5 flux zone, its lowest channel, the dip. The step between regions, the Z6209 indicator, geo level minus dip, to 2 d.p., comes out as 0.52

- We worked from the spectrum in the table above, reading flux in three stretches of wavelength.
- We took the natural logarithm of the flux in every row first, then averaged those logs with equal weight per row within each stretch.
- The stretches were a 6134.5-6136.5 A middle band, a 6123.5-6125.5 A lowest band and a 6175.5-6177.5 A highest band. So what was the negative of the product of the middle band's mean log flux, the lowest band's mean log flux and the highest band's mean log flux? -7.4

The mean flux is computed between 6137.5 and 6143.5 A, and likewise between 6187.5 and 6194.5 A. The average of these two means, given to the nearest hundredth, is 7.05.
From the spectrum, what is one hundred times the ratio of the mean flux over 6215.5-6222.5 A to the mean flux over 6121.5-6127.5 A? 103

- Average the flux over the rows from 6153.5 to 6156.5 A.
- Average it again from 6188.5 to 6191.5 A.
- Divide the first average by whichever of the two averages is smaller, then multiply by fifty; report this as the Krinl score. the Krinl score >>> 50.0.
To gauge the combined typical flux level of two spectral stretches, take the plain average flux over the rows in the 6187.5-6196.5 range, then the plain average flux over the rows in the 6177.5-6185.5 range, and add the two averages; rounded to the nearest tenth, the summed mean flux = 14.4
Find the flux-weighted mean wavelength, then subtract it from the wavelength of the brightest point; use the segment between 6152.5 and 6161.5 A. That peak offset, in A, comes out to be 3.0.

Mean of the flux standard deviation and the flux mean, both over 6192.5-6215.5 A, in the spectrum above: 3.64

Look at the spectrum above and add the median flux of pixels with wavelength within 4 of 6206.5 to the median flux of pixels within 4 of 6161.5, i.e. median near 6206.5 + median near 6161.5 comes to 13.5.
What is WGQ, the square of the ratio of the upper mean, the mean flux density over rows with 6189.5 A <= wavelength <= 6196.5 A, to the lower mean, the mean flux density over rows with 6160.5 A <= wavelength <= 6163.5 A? 1.13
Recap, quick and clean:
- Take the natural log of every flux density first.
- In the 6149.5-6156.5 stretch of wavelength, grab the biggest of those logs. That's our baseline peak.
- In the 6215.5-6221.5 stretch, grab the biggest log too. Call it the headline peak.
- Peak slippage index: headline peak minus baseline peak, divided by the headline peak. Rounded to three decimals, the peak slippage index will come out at 0.031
